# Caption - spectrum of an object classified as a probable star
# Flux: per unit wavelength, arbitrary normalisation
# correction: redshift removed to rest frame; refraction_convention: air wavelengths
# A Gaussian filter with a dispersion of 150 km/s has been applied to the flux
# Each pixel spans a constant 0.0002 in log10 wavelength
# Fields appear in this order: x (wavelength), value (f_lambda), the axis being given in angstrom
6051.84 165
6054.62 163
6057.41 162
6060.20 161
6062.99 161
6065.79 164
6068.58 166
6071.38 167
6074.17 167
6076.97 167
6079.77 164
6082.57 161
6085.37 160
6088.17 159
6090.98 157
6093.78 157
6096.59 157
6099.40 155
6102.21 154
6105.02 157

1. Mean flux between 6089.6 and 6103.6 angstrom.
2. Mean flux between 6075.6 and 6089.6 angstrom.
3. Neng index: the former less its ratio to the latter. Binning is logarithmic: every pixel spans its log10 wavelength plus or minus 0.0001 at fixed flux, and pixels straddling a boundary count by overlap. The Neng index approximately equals 155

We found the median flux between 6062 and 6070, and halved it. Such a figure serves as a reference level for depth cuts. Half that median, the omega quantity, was 82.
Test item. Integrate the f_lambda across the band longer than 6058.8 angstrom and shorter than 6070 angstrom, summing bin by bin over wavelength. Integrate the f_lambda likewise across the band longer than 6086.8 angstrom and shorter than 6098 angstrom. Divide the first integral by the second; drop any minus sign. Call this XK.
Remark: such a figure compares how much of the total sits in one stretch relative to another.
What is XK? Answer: 1.03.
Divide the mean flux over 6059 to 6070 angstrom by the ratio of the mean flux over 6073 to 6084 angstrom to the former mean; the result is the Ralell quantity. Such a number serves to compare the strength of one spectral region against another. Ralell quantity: 161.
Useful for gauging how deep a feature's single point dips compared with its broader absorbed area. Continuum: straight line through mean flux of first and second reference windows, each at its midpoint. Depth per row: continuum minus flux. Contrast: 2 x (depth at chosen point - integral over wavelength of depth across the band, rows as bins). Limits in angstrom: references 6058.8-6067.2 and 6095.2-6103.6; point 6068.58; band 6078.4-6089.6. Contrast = 54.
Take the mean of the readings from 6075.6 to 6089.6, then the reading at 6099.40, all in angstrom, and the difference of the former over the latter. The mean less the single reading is 7.2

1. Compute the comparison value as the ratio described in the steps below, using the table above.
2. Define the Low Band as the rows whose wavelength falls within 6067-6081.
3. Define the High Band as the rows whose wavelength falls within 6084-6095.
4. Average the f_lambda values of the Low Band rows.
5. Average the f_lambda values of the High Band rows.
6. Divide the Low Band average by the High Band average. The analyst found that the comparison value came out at 1.05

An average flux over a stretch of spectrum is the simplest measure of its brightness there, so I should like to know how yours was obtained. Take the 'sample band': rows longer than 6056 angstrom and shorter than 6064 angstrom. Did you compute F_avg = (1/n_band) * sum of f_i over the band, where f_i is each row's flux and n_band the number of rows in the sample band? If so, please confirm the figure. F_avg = 161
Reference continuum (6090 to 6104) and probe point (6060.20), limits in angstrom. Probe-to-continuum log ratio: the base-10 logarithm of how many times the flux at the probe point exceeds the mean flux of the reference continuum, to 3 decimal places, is 0.014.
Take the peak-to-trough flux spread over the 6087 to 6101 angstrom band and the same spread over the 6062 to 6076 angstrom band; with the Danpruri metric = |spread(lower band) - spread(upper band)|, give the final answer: 2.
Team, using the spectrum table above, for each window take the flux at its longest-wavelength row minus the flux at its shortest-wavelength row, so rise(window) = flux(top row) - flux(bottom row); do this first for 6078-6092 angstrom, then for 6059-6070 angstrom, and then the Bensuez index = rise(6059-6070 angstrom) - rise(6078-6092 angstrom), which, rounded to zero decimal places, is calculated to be 12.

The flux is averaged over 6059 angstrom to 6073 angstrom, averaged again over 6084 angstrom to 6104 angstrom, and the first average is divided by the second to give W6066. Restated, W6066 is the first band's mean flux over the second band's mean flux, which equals 1.04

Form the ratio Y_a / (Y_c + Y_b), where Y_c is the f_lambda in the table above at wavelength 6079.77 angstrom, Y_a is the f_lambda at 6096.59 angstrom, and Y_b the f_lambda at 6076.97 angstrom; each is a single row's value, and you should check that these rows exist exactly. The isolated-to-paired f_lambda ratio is 0.474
